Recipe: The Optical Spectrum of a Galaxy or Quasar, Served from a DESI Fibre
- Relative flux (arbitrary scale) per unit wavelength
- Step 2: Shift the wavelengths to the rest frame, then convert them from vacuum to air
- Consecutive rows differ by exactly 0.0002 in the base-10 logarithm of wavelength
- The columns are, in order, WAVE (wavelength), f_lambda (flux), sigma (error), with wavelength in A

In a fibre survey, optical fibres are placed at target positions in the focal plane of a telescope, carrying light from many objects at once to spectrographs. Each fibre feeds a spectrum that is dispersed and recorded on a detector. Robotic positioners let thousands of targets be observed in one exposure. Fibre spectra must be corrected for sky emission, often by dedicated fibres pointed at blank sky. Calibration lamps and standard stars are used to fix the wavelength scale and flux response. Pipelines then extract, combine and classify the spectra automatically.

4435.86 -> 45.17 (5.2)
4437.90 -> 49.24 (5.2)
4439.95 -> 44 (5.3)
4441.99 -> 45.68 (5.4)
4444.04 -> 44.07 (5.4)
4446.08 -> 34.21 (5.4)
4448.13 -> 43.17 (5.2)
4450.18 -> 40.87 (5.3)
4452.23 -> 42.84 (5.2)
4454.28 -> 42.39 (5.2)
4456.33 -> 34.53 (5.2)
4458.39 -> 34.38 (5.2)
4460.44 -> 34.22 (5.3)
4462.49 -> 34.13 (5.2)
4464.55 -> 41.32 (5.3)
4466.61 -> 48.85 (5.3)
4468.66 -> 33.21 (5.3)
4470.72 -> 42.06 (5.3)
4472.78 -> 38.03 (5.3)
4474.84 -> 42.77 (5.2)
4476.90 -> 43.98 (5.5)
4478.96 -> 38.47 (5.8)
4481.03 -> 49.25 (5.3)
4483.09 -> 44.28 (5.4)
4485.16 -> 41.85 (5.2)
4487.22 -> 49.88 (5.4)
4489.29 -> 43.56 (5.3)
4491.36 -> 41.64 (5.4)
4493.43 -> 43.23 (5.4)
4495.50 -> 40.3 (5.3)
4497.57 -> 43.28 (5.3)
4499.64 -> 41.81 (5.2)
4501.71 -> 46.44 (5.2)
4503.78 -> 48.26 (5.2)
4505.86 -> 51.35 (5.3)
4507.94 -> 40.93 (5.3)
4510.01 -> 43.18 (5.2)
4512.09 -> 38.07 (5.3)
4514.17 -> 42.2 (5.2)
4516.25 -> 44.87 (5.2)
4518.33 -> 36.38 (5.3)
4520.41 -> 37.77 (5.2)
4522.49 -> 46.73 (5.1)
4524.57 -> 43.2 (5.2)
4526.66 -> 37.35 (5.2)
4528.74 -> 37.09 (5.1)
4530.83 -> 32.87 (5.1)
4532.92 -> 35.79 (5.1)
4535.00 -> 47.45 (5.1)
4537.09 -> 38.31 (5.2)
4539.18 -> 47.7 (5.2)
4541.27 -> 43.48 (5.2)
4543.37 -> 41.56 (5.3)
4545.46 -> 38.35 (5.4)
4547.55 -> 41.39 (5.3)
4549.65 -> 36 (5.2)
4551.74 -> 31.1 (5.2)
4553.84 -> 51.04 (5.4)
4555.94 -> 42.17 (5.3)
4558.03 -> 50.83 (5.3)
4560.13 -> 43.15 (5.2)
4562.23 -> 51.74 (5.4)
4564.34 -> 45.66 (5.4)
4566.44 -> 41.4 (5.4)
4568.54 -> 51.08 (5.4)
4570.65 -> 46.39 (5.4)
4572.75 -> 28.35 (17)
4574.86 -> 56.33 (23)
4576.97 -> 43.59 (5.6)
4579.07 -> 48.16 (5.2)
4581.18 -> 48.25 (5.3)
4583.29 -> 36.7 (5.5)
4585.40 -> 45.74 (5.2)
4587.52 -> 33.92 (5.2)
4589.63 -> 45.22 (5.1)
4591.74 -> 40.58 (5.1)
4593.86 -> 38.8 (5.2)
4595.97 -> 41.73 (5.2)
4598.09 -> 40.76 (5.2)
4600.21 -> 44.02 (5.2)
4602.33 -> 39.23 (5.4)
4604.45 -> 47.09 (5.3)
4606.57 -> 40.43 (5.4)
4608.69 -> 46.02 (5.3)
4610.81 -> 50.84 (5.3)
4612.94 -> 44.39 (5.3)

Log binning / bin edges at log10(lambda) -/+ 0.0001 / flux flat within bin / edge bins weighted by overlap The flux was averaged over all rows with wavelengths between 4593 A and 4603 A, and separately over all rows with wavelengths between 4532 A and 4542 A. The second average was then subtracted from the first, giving -1.6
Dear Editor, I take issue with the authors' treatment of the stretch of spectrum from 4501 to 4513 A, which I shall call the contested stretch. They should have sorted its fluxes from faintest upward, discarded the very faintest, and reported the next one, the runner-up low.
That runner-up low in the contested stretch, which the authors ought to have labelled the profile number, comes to 40.93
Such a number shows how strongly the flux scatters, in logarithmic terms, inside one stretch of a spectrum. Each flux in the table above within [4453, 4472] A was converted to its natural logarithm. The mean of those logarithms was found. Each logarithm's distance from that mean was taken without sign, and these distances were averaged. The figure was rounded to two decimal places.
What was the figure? 0.12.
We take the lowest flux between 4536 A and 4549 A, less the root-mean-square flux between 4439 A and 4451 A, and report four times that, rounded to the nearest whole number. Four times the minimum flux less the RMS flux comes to -15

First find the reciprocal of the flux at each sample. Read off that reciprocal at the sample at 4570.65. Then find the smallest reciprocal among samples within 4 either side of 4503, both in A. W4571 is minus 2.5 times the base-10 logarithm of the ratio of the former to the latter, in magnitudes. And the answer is -0.11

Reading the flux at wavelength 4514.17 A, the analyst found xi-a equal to 42.2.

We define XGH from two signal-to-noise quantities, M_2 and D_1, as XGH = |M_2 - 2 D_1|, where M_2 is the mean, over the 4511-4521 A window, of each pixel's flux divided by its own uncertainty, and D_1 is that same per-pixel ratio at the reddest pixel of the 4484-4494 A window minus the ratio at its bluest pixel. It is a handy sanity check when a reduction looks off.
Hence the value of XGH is 7.7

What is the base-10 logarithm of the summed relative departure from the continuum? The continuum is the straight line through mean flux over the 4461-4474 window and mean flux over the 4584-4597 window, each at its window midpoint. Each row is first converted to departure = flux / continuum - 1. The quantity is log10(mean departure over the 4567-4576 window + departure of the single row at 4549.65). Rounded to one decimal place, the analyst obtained -2.3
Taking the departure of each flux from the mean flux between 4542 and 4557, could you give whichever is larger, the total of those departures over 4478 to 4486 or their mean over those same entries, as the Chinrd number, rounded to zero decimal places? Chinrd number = 13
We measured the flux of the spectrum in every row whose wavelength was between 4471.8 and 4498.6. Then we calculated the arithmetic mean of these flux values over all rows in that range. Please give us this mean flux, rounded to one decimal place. 43.1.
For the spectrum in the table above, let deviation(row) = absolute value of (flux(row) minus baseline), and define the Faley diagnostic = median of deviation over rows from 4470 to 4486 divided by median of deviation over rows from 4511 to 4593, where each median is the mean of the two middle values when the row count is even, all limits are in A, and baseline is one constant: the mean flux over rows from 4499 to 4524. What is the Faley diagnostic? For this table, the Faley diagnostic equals 0.25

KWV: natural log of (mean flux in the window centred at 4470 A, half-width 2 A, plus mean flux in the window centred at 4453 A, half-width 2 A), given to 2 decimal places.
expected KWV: 4.39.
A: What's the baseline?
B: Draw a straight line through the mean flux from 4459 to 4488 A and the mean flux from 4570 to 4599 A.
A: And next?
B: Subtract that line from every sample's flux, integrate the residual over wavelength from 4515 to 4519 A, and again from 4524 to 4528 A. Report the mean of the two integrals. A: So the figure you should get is -6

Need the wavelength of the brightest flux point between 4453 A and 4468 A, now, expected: 4466.61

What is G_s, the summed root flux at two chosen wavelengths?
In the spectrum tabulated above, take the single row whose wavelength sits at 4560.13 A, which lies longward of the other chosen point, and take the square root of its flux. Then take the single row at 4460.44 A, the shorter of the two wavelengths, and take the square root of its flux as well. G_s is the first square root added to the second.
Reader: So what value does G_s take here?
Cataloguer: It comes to 12.4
